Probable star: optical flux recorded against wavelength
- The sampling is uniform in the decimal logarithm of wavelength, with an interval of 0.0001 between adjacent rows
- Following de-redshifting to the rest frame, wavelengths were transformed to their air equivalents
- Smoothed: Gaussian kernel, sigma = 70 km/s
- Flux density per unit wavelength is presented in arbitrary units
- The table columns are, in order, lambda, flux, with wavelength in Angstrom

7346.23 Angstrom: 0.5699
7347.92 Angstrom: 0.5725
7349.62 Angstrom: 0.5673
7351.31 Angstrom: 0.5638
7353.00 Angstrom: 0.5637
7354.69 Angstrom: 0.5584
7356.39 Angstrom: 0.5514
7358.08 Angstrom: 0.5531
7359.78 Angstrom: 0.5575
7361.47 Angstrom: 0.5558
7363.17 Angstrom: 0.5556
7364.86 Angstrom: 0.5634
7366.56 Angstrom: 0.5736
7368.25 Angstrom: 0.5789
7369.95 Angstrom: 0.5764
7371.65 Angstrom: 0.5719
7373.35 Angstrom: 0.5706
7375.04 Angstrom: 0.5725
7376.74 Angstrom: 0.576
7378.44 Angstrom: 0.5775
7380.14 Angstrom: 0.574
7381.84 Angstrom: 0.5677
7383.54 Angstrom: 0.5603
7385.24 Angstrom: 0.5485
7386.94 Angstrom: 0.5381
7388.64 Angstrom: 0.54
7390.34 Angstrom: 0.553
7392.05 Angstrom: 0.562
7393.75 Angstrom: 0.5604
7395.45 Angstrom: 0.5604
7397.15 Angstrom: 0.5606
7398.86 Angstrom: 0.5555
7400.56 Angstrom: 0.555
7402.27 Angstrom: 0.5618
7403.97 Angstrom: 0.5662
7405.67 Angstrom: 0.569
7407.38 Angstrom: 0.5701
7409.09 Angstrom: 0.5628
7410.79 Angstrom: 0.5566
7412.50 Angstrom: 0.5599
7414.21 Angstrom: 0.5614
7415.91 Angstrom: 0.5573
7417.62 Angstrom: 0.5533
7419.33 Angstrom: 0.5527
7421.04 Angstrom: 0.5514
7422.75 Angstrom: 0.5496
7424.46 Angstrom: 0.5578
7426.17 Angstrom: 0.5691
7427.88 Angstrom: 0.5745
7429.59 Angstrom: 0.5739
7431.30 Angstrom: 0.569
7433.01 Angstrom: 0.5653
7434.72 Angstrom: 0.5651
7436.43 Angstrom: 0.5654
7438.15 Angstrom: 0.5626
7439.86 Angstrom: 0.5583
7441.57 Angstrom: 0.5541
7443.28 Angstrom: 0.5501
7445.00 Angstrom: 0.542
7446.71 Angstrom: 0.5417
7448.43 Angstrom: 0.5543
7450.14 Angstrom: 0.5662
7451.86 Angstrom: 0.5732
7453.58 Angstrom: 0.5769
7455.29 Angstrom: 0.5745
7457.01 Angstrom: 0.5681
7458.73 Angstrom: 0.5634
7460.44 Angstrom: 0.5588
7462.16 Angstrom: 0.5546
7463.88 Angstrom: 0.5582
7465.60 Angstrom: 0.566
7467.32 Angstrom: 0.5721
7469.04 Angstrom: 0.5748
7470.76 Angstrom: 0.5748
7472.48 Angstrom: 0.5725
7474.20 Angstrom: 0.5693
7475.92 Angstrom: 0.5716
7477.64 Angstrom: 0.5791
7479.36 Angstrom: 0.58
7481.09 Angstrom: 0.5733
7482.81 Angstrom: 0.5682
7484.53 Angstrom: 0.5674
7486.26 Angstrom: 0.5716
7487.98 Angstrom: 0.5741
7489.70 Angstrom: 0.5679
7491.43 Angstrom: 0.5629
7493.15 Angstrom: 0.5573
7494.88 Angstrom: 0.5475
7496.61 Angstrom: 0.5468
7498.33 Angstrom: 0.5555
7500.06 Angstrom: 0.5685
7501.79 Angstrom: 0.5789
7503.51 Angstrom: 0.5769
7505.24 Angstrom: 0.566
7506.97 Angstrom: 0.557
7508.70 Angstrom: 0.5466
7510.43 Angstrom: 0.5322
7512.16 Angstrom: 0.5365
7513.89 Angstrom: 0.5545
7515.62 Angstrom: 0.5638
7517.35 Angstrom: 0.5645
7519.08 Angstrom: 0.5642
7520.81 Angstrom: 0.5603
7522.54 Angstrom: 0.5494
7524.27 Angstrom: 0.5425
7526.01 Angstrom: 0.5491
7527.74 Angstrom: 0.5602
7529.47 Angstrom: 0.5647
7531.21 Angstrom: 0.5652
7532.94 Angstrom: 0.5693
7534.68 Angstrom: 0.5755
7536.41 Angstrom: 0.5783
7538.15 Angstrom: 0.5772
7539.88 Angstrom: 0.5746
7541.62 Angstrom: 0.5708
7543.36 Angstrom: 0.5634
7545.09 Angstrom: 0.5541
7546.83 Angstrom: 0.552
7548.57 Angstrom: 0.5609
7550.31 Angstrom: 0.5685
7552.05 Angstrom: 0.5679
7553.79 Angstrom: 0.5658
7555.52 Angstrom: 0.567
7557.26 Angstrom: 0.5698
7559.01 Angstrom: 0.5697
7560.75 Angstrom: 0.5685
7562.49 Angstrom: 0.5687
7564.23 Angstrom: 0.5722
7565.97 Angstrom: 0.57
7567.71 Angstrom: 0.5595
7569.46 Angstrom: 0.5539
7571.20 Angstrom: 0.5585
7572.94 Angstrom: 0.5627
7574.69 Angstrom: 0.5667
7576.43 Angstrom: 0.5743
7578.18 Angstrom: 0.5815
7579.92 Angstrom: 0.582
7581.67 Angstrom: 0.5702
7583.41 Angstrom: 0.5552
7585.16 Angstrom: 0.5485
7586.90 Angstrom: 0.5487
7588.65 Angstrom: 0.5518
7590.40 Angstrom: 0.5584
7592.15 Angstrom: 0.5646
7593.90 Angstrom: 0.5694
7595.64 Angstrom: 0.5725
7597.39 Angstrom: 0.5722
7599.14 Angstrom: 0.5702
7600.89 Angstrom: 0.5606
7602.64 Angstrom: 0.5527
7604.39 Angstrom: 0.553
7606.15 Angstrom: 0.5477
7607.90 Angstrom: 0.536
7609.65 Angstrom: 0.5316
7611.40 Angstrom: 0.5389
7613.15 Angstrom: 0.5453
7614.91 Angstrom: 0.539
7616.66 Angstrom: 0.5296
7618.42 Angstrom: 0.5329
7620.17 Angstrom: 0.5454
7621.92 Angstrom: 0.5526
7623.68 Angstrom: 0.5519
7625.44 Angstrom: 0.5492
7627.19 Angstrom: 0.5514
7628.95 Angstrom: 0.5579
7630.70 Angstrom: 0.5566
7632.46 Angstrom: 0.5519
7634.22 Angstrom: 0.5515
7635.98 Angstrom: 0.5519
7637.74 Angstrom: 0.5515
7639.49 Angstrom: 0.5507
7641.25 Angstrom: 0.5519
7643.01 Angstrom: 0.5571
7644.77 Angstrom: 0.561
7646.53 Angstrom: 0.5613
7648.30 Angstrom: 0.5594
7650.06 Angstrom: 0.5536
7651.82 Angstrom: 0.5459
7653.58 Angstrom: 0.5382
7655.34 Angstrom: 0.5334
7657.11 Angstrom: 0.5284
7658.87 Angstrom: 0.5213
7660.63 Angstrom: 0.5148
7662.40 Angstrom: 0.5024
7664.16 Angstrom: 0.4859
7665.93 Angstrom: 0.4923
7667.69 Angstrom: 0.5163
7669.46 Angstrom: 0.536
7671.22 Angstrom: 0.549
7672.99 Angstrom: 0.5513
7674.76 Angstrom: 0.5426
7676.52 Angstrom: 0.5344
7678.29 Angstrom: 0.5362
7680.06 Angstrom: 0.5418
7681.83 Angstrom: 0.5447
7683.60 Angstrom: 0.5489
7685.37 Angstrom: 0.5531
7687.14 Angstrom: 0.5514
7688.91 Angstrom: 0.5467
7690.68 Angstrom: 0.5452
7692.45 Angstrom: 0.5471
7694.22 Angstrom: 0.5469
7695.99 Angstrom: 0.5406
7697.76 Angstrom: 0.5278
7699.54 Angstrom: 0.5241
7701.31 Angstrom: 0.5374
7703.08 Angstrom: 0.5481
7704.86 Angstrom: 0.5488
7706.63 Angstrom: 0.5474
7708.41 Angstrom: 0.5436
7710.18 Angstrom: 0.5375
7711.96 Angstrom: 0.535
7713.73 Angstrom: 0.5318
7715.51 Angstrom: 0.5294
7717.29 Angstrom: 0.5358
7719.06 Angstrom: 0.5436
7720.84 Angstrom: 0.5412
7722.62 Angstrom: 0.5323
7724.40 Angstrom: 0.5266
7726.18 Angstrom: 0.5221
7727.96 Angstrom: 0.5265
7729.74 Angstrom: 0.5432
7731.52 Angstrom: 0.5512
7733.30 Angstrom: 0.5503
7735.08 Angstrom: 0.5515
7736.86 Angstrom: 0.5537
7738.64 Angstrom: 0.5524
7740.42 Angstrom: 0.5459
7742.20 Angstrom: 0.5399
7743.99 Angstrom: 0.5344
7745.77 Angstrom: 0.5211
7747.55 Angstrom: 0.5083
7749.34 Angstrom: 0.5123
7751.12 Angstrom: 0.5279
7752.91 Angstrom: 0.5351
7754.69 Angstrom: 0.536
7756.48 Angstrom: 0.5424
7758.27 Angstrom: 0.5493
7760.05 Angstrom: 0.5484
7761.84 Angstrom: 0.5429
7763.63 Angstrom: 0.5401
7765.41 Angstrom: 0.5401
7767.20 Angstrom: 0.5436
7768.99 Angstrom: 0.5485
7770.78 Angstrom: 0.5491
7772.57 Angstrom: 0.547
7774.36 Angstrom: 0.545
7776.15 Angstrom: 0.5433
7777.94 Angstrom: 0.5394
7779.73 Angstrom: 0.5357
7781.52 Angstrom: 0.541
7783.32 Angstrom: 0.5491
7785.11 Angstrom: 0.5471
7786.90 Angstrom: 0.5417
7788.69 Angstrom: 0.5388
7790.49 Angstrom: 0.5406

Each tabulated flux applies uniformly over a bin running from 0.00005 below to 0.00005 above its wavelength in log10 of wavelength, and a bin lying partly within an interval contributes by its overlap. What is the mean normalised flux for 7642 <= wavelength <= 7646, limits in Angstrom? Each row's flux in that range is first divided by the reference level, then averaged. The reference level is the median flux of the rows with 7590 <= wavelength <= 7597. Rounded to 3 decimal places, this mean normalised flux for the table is 0.986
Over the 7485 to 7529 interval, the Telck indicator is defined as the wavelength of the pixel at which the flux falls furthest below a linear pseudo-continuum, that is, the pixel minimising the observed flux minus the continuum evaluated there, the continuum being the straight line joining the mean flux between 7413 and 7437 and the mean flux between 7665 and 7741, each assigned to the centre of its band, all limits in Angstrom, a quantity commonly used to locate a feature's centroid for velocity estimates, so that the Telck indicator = 7510.43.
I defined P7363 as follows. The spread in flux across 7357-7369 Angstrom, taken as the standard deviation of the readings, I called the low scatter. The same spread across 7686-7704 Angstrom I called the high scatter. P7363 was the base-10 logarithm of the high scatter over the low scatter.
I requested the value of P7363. 0.0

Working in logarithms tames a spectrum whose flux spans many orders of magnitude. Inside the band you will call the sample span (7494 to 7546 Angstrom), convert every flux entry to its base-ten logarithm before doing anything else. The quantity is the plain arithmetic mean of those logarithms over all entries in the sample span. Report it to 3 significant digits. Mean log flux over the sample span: -0.252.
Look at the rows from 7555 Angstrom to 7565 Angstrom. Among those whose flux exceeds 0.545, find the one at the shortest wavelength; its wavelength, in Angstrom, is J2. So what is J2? 7555.52 Angstrom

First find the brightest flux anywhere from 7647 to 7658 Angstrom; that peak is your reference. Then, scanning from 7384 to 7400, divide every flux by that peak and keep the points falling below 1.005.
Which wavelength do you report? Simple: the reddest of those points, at 7398.86 Angstrom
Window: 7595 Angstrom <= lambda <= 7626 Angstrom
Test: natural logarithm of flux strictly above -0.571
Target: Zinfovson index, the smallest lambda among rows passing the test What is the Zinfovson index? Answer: 7595.64 Angstrom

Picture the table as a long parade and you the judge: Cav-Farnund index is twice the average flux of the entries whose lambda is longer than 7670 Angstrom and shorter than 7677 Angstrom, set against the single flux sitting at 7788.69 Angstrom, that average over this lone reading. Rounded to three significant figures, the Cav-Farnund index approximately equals 2.02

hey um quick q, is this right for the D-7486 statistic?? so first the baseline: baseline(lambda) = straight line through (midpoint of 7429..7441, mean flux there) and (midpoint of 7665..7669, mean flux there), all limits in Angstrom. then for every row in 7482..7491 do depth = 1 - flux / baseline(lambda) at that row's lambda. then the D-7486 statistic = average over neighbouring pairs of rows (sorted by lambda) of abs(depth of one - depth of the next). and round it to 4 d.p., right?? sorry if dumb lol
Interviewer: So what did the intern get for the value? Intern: 0.0062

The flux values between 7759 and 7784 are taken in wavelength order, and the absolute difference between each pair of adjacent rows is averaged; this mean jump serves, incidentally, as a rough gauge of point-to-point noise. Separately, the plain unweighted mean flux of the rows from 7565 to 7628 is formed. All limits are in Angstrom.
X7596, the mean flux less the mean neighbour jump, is 0.552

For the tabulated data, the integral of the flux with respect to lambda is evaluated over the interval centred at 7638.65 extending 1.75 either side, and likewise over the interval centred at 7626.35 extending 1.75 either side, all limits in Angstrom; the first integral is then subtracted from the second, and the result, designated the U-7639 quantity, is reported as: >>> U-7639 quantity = -0.01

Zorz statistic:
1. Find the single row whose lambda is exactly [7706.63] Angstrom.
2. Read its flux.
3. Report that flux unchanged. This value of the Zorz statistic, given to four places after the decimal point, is 0.5474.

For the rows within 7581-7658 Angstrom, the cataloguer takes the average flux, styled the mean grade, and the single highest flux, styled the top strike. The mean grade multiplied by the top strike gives 0.316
